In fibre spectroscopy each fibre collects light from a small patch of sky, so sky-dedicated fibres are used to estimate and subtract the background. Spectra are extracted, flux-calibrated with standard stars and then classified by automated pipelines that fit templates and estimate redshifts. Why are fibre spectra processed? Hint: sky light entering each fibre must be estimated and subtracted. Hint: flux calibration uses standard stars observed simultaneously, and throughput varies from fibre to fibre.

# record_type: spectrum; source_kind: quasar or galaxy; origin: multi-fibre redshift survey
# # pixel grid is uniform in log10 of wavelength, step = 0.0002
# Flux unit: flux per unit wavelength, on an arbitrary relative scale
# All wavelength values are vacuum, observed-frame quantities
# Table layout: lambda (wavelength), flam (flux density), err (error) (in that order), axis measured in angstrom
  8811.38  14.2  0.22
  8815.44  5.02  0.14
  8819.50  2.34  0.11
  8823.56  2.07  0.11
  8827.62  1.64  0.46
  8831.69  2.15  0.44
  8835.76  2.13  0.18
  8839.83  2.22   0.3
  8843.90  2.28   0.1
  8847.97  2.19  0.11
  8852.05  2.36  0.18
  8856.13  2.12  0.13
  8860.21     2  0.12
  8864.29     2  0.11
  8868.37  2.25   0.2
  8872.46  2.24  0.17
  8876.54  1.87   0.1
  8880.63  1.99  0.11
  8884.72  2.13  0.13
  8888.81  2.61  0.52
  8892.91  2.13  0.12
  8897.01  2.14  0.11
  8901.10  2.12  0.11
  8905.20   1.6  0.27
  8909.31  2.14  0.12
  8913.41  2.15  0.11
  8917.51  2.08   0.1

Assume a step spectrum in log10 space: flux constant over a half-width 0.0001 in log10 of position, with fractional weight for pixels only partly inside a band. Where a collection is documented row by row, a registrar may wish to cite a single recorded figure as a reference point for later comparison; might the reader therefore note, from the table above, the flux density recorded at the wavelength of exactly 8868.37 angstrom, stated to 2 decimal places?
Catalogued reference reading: 2.25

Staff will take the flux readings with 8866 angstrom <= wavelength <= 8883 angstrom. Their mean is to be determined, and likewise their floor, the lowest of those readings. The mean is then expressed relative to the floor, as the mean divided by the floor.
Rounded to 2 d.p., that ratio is 1.12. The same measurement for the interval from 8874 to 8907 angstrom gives 1.30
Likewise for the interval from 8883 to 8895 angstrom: 1.08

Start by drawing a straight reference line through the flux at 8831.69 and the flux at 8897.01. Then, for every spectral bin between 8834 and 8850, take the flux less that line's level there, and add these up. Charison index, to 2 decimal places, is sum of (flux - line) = 0.23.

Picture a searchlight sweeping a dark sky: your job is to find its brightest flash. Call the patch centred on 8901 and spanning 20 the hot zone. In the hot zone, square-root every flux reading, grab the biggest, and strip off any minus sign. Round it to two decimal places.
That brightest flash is 1.46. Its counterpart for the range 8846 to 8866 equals 1.54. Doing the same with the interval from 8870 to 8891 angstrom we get 1.62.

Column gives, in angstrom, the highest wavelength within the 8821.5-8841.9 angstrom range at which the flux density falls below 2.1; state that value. 8827.62 angstrom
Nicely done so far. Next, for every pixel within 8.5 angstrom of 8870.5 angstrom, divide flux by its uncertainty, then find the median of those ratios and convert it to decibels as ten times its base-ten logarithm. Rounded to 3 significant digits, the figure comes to 12.0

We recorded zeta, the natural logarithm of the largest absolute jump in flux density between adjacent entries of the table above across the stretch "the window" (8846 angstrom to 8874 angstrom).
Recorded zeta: -1.4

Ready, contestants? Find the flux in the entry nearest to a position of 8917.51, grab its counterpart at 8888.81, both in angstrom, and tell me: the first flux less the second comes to -0.53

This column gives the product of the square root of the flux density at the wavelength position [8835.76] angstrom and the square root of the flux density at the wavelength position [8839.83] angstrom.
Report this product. 2.17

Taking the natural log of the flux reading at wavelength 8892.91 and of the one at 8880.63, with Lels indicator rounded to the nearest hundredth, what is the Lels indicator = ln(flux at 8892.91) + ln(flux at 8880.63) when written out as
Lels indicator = 1.44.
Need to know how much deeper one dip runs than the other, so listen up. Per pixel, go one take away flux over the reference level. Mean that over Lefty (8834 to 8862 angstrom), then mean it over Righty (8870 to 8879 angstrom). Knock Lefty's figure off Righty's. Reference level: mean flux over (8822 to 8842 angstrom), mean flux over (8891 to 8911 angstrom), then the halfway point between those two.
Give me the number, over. 0.06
